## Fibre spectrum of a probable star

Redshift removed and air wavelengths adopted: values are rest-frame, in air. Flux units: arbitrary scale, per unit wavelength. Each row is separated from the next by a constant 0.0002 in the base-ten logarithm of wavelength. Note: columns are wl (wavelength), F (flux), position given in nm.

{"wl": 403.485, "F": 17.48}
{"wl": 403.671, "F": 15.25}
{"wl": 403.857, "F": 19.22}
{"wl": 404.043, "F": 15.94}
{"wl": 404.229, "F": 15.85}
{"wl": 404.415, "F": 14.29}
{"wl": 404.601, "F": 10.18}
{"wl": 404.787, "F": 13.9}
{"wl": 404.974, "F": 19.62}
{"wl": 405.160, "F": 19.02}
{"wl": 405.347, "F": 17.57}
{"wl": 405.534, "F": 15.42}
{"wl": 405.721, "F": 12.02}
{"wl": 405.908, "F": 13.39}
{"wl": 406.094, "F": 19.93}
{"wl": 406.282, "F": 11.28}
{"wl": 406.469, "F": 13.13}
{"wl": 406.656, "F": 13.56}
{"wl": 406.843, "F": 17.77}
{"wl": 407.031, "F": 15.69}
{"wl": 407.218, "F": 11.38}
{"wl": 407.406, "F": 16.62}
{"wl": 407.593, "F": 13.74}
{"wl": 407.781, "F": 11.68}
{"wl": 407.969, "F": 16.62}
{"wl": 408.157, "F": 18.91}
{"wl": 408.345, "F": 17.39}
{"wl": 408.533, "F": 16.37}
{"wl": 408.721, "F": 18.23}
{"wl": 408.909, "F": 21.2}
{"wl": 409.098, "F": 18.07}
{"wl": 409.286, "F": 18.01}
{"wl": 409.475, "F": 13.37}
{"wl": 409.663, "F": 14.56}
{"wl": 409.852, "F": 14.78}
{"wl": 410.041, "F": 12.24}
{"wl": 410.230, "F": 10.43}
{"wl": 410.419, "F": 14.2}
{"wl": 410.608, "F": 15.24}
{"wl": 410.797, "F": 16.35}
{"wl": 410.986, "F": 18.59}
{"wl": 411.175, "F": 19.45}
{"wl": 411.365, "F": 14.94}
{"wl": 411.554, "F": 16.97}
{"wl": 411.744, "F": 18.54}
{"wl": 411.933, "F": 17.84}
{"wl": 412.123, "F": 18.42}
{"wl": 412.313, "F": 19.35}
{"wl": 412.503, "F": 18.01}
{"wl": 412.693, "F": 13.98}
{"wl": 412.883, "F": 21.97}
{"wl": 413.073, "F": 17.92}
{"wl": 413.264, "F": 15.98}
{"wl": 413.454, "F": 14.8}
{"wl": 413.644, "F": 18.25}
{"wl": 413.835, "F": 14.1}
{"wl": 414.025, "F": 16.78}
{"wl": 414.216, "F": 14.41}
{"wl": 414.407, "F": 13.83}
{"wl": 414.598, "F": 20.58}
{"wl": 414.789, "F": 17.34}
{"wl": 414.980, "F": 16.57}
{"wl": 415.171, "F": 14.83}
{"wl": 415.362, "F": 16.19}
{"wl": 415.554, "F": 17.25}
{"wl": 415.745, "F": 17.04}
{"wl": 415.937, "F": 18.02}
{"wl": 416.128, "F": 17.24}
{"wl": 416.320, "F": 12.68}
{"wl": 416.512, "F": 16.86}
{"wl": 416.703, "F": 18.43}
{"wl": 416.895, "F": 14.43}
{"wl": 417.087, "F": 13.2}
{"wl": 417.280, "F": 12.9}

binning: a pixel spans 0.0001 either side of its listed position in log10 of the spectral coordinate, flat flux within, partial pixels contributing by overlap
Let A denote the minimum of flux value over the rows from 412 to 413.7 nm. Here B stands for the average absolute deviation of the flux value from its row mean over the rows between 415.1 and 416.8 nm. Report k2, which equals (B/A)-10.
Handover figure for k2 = -9.91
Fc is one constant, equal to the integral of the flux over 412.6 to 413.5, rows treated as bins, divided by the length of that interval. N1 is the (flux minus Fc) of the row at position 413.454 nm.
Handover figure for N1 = -2.3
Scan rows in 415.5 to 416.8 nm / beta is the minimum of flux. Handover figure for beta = 12.68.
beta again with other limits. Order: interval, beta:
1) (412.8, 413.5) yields 14.8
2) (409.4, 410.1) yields 12.24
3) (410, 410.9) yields 10.43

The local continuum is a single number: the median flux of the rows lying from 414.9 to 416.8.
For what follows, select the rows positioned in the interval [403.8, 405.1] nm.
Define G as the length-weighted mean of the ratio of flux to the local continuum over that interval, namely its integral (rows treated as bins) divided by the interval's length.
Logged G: 0.92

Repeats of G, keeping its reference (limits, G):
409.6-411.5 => 0.89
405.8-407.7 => 0.86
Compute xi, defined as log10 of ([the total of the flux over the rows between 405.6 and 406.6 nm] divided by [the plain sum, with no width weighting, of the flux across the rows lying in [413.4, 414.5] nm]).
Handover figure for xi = -0.12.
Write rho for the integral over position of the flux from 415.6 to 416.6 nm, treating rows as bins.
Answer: 16.4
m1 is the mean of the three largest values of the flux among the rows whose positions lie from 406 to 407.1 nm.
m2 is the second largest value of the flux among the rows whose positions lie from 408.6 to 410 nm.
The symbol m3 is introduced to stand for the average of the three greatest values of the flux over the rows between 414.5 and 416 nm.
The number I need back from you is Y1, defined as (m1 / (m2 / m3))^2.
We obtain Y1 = 331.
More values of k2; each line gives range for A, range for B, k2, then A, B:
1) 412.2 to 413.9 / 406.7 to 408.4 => -9.84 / 13.98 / 2.18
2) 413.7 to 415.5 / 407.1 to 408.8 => -9.84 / 13.83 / 2.26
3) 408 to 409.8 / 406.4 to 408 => -9.85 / 13.37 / 1.96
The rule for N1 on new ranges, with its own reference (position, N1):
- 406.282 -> -5.8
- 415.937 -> 1.0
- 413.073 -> 0.9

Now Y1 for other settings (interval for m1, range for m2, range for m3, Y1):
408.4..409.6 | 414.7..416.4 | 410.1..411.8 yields 435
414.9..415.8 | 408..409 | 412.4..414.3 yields 303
